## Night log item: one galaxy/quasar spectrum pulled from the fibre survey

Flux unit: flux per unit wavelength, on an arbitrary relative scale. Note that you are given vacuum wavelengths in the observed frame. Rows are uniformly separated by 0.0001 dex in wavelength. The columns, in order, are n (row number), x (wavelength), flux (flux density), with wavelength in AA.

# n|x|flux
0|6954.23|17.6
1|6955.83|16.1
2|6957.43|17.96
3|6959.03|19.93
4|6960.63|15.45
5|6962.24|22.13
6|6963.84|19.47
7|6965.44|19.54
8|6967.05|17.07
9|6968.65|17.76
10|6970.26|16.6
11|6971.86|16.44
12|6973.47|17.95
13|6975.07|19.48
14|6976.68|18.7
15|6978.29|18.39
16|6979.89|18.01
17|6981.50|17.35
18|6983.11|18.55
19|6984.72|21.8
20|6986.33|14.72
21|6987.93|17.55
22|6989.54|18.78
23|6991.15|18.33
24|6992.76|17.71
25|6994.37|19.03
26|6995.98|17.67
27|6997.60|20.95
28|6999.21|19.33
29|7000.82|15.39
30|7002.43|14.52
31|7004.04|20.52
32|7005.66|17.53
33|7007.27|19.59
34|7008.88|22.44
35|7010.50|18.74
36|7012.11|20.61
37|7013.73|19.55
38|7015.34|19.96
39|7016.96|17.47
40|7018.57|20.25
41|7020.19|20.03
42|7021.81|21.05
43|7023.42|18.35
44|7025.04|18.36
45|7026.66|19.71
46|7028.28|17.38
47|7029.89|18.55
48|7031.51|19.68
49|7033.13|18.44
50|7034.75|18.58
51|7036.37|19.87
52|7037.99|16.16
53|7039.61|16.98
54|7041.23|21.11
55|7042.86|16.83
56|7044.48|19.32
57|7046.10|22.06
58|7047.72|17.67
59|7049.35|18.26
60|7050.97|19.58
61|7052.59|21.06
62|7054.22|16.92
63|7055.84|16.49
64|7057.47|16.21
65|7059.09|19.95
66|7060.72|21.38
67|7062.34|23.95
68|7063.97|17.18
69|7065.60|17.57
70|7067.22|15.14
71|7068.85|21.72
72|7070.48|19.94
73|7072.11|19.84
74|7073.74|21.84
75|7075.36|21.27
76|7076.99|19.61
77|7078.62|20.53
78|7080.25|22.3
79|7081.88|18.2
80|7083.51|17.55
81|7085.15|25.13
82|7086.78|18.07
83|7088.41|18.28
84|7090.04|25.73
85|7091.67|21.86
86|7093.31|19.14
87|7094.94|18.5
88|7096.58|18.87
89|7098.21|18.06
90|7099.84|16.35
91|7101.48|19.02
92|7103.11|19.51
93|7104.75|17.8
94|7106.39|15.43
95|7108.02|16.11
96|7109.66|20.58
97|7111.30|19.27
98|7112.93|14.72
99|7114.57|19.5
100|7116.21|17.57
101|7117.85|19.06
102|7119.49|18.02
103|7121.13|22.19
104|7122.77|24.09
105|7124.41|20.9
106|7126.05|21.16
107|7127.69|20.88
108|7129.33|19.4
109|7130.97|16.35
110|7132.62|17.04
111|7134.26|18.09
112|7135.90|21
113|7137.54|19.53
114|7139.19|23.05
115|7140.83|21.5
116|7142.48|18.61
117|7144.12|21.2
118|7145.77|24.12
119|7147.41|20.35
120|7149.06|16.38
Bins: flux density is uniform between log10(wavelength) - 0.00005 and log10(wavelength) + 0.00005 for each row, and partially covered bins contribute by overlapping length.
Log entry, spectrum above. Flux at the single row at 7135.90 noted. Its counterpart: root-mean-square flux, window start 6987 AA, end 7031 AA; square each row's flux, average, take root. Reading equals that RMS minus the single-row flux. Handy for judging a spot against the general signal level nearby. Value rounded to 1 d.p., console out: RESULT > -2.1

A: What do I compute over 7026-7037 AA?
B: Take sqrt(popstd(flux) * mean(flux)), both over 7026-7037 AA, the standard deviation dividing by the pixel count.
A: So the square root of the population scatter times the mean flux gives 4.0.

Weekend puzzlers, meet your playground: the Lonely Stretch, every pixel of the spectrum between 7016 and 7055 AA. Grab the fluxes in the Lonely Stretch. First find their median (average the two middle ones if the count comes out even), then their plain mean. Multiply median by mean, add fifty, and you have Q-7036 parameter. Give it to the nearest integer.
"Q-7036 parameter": 401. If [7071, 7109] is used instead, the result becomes 421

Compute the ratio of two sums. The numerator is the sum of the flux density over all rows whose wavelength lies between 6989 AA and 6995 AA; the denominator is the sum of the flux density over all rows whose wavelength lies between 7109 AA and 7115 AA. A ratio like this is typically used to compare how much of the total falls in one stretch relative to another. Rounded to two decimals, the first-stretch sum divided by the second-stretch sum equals 1.00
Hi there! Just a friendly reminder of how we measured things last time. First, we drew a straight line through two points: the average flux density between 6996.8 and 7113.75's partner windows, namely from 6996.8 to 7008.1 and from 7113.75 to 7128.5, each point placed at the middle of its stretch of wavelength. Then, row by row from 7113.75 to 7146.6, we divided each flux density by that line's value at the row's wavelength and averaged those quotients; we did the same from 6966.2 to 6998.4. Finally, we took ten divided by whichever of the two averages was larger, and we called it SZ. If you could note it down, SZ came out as 9.9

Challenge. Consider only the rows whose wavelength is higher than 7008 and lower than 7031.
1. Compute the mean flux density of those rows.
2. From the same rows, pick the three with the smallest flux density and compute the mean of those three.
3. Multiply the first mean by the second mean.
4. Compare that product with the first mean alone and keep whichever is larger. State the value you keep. 345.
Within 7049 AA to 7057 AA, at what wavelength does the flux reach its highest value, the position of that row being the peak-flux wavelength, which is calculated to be 7052.59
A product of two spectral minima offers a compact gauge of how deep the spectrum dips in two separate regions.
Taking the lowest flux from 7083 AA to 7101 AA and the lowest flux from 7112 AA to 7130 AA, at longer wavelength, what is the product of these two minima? 241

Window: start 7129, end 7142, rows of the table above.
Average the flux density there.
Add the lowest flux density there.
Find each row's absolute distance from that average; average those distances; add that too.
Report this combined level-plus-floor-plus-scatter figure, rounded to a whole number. 38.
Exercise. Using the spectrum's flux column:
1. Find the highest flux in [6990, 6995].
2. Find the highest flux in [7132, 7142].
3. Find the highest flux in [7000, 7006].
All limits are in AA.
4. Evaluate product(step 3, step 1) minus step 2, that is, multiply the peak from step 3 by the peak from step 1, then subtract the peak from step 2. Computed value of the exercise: 367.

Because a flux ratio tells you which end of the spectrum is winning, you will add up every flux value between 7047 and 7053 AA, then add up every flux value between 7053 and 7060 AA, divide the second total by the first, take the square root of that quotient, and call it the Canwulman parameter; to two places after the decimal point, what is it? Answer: 0.95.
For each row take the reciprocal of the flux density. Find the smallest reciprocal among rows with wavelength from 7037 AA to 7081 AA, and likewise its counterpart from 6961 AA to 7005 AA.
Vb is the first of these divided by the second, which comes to 0.92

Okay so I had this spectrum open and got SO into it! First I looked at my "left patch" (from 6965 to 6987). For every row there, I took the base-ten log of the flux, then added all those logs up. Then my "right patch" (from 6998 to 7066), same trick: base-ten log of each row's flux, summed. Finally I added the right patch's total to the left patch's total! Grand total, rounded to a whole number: 71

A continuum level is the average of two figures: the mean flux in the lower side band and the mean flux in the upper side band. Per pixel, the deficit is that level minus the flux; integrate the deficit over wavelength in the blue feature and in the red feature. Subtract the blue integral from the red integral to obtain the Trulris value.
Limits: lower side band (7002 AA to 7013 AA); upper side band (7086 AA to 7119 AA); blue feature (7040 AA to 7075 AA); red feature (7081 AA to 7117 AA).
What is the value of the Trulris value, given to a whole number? 13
